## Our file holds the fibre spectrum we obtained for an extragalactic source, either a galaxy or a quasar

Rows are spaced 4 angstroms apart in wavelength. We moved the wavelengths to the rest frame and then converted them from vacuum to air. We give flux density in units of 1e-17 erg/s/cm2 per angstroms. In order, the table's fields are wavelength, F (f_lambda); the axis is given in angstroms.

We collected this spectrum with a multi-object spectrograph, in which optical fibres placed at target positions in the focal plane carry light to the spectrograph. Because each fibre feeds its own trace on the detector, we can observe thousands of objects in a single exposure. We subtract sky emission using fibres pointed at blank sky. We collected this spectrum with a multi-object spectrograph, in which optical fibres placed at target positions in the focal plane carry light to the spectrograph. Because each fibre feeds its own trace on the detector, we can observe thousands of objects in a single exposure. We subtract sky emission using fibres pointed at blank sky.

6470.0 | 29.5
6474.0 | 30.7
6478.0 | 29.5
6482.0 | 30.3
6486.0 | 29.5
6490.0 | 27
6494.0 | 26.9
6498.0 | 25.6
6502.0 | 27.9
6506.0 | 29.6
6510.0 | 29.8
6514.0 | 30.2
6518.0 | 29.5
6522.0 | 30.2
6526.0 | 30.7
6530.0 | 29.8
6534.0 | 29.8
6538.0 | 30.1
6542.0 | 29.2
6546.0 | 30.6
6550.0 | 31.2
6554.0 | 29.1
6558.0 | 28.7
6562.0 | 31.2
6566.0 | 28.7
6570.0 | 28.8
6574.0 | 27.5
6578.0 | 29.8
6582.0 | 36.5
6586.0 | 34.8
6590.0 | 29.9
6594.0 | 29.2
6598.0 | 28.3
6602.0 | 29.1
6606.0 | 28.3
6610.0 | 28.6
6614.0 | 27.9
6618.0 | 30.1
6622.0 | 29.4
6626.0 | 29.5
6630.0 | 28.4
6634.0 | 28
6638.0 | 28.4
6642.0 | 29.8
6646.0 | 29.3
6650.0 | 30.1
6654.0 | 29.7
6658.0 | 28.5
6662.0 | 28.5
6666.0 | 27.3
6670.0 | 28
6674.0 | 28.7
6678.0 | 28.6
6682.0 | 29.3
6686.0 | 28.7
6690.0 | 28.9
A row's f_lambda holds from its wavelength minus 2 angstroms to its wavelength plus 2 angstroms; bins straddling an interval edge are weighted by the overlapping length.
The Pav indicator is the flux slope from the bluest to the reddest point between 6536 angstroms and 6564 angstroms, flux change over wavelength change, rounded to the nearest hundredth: 0.05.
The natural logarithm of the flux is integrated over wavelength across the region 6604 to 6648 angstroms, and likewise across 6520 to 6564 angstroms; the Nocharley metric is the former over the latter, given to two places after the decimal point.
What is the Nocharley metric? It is 0.99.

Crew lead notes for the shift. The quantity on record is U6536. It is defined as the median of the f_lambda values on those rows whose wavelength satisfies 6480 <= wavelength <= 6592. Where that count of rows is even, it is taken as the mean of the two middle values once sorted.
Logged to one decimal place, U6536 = 29.8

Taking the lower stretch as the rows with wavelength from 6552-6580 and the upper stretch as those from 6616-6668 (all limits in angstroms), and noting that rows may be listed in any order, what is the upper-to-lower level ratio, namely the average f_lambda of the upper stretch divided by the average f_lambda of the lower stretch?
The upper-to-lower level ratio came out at 1.00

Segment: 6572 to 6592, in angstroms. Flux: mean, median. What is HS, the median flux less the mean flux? -1.8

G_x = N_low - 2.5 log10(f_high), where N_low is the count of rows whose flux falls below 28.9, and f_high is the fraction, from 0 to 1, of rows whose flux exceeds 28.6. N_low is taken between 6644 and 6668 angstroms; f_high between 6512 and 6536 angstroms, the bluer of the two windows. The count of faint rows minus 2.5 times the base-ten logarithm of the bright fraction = 3.0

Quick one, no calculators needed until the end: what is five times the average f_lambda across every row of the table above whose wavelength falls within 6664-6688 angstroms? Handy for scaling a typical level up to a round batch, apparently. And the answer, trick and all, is 142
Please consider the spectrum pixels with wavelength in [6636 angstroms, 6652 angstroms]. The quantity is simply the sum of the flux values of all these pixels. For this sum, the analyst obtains 118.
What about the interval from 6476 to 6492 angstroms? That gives 116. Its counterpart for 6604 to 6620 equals 115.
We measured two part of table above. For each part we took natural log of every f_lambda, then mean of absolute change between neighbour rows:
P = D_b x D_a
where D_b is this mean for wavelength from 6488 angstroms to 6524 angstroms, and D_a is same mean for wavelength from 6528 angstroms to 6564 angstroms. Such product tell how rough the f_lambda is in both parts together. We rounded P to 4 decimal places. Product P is 0.0011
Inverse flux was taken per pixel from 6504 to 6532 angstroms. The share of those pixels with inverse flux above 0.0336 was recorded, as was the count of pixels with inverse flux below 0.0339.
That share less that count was -6.7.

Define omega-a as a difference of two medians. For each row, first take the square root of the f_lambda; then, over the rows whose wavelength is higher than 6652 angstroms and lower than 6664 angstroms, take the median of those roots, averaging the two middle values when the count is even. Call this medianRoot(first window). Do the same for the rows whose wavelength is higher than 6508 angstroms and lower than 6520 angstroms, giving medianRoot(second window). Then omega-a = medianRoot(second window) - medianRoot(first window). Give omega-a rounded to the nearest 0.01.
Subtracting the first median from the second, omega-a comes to 0.12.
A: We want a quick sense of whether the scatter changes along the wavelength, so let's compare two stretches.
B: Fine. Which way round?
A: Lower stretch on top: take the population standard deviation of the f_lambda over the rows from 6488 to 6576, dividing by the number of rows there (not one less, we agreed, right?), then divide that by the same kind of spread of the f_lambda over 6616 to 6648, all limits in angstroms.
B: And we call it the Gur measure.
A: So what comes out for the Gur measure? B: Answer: 2.0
